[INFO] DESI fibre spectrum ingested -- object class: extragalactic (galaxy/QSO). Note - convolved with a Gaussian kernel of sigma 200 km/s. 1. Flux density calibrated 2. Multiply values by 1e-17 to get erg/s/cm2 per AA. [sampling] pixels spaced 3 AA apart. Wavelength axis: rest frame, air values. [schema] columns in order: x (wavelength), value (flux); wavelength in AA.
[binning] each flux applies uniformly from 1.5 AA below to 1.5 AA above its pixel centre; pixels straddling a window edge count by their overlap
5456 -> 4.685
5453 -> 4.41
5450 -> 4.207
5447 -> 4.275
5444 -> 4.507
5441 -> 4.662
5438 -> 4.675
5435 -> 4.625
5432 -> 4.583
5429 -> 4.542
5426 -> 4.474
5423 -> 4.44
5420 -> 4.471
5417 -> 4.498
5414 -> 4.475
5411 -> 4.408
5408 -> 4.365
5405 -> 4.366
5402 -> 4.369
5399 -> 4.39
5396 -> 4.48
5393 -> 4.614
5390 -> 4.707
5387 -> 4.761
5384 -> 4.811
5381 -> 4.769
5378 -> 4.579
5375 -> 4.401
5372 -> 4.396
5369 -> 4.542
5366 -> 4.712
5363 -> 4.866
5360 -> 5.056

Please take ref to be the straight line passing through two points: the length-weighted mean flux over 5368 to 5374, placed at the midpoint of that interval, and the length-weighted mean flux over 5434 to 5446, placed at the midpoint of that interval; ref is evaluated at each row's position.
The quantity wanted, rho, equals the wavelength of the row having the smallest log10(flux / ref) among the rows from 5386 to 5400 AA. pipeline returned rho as 5399 AA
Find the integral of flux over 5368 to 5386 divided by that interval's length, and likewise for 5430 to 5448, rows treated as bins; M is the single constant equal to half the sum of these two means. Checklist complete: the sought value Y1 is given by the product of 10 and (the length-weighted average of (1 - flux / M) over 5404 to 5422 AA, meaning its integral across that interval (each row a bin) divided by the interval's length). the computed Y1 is 0.31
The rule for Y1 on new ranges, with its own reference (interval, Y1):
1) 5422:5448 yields 0.08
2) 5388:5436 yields 0.19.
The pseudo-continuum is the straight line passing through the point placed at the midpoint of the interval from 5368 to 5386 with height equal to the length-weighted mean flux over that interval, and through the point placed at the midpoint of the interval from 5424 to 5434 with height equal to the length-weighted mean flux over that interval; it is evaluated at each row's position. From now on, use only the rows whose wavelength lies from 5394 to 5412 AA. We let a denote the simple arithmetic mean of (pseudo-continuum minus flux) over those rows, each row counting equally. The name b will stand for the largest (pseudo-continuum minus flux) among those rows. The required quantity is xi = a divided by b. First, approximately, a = 0.164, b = 0.193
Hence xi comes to 0.9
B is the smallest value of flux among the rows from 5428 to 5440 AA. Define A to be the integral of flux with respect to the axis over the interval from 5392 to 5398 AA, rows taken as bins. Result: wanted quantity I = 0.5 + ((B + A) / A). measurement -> 1.67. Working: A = 27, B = 4.542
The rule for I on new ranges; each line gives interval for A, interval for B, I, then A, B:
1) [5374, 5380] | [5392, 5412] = 1.66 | 27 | 4.365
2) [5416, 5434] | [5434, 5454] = 1.55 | 81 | 4.207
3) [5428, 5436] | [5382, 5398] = 1.62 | 37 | 4.48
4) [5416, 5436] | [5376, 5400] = 1.55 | 90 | 4.39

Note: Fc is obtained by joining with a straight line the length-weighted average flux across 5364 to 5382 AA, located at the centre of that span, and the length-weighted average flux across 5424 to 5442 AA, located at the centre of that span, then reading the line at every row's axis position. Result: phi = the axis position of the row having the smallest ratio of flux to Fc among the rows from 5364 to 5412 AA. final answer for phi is 5408 AA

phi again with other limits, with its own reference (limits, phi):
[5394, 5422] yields 5408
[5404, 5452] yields 5450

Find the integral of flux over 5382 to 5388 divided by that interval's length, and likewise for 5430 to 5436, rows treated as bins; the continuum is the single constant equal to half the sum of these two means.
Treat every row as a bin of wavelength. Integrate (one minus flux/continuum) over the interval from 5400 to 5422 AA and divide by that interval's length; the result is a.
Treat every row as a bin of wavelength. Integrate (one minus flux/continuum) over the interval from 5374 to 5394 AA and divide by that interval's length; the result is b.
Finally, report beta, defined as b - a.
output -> -0.05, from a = 0.058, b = 0.004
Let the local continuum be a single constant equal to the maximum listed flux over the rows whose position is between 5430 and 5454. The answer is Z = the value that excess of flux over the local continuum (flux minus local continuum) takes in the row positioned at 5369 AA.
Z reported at -0.13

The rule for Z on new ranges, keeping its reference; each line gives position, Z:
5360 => 0.38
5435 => -0.05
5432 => -0.09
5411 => -0.27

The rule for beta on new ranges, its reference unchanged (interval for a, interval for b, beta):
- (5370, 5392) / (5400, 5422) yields 0.04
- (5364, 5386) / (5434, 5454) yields 0.03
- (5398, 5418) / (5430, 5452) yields -0.02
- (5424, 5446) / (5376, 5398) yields -0.02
